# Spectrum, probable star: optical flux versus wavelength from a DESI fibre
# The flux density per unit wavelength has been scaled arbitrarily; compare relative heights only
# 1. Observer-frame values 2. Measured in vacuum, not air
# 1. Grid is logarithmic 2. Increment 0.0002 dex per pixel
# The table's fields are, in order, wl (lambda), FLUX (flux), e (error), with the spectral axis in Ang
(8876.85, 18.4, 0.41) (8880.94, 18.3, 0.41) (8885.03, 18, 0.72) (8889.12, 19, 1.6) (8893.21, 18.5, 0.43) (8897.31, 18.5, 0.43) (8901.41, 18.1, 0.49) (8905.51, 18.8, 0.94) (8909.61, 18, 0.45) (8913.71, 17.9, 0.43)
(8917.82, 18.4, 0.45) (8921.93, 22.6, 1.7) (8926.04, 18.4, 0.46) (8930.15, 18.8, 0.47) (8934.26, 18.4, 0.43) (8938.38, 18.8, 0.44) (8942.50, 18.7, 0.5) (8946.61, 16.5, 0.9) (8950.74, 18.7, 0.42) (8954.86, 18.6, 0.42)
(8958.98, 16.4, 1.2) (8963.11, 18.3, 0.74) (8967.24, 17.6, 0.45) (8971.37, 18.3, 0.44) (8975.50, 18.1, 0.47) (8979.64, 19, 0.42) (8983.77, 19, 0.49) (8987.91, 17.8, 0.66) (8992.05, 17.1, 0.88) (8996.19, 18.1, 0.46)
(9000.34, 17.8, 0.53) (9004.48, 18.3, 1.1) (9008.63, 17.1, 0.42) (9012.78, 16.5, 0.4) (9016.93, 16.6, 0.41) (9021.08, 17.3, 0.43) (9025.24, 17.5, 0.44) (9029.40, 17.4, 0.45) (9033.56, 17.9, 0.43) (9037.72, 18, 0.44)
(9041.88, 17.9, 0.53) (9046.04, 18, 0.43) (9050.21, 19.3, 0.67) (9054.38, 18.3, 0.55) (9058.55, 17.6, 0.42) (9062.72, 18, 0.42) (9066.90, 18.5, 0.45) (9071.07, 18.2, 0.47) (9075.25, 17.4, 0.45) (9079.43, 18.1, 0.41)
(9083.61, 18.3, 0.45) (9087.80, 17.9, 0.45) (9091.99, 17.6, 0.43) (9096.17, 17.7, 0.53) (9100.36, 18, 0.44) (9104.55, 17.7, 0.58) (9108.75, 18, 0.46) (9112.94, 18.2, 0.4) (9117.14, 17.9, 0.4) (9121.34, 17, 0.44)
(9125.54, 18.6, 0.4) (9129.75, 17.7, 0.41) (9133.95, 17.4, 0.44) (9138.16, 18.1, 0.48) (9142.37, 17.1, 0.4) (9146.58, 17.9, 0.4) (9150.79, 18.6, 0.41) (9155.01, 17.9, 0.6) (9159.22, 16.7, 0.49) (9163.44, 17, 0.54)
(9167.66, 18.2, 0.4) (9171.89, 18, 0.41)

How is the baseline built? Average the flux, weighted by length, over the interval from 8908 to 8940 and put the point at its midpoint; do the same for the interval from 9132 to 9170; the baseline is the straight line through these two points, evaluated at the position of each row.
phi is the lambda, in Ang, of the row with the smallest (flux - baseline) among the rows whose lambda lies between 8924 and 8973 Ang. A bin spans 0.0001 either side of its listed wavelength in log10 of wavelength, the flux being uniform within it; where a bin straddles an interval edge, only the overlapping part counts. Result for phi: 8958.98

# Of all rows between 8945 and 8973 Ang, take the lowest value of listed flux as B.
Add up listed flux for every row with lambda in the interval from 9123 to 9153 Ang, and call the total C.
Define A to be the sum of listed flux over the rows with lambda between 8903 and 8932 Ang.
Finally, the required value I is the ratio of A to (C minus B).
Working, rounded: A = 132.9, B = 16.4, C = 125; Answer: 1.22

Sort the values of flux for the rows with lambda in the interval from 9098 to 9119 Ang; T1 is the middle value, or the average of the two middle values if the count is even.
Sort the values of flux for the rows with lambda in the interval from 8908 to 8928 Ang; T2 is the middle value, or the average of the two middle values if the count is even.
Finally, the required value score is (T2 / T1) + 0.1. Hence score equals 1.12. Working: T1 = 18.0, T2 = 18.4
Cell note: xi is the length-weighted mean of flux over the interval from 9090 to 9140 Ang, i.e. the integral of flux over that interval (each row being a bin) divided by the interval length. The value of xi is 17.8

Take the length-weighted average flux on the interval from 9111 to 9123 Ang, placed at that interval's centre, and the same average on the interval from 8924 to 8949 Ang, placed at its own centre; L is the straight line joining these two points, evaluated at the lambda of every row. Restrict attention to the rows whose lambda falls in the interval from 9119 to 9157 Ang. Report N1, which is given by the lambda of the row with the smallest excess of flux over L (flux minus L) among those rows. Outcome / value 9121.34 Ang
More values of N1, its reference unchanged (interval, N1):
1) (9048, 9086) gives 9075.25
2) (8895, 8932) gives 8913.71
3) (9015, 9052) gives 9016.93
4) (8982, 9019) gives 9012.78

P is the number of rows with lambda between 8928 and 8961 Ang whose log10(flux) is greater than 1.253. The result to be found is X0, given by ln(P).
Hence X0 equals 1.8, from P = 6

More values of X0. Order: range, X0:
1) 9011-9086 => 2.2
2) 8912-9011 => 2.8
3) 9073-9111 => 1.4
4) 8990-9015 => 0.7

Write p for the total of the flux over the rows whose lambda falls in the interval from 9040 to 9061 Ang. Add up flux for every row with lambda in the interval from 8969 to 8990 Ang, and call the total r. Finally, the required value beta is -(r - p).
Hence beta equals -1.1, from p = 91.1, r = 92.2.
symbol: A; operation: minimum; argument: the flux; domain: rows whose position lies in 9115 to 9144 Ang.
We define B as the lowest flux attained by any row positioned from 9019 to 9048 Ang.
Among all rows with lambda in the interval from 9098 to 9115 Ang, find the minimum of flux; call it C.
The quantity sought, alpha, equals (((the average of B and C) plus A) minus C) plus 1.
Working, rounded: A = 17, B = 17.3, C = 17.7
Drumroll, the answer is 17.8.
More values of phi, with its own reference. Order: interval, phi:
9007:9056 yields 9012.78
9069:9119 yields 9075.25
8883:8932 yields 8885.03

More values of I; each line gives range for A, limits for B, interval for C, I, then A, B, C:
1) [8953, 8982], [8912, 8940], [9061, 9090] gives 1.16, 126.3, 17.9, 126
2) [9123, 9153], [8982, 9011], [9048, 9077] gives 1.14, 125.4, 17.1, 127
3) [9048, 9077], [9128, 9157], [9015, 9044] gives 1.21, 127.3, 17.1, 123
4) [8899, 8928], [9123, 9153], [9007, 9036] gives 1.28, 132.2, 17.1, 120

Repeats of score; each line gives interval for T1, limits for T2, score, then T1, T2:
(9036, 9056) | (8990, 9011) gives 1.09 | 18.0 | 17.8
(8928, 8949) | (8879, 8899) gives 1.09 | 18.7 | 18.5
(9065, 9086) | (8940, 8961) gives 1.12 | 18.2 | 18.6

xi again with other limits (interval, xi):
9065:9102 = 18.0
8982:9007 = 18.0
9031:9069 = 18.2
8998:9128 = 17.8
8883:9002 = 18.4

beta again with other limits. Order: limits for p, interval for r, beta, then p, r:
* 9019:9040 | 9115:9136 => -0.5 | 88.1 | 88.6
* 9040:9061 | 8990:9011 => 2.7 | 91.1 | 88.4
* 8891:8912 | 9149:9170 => 3.5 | 91.9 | 88.4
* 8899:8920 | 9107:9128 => 1.5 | 91.2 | 89.7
